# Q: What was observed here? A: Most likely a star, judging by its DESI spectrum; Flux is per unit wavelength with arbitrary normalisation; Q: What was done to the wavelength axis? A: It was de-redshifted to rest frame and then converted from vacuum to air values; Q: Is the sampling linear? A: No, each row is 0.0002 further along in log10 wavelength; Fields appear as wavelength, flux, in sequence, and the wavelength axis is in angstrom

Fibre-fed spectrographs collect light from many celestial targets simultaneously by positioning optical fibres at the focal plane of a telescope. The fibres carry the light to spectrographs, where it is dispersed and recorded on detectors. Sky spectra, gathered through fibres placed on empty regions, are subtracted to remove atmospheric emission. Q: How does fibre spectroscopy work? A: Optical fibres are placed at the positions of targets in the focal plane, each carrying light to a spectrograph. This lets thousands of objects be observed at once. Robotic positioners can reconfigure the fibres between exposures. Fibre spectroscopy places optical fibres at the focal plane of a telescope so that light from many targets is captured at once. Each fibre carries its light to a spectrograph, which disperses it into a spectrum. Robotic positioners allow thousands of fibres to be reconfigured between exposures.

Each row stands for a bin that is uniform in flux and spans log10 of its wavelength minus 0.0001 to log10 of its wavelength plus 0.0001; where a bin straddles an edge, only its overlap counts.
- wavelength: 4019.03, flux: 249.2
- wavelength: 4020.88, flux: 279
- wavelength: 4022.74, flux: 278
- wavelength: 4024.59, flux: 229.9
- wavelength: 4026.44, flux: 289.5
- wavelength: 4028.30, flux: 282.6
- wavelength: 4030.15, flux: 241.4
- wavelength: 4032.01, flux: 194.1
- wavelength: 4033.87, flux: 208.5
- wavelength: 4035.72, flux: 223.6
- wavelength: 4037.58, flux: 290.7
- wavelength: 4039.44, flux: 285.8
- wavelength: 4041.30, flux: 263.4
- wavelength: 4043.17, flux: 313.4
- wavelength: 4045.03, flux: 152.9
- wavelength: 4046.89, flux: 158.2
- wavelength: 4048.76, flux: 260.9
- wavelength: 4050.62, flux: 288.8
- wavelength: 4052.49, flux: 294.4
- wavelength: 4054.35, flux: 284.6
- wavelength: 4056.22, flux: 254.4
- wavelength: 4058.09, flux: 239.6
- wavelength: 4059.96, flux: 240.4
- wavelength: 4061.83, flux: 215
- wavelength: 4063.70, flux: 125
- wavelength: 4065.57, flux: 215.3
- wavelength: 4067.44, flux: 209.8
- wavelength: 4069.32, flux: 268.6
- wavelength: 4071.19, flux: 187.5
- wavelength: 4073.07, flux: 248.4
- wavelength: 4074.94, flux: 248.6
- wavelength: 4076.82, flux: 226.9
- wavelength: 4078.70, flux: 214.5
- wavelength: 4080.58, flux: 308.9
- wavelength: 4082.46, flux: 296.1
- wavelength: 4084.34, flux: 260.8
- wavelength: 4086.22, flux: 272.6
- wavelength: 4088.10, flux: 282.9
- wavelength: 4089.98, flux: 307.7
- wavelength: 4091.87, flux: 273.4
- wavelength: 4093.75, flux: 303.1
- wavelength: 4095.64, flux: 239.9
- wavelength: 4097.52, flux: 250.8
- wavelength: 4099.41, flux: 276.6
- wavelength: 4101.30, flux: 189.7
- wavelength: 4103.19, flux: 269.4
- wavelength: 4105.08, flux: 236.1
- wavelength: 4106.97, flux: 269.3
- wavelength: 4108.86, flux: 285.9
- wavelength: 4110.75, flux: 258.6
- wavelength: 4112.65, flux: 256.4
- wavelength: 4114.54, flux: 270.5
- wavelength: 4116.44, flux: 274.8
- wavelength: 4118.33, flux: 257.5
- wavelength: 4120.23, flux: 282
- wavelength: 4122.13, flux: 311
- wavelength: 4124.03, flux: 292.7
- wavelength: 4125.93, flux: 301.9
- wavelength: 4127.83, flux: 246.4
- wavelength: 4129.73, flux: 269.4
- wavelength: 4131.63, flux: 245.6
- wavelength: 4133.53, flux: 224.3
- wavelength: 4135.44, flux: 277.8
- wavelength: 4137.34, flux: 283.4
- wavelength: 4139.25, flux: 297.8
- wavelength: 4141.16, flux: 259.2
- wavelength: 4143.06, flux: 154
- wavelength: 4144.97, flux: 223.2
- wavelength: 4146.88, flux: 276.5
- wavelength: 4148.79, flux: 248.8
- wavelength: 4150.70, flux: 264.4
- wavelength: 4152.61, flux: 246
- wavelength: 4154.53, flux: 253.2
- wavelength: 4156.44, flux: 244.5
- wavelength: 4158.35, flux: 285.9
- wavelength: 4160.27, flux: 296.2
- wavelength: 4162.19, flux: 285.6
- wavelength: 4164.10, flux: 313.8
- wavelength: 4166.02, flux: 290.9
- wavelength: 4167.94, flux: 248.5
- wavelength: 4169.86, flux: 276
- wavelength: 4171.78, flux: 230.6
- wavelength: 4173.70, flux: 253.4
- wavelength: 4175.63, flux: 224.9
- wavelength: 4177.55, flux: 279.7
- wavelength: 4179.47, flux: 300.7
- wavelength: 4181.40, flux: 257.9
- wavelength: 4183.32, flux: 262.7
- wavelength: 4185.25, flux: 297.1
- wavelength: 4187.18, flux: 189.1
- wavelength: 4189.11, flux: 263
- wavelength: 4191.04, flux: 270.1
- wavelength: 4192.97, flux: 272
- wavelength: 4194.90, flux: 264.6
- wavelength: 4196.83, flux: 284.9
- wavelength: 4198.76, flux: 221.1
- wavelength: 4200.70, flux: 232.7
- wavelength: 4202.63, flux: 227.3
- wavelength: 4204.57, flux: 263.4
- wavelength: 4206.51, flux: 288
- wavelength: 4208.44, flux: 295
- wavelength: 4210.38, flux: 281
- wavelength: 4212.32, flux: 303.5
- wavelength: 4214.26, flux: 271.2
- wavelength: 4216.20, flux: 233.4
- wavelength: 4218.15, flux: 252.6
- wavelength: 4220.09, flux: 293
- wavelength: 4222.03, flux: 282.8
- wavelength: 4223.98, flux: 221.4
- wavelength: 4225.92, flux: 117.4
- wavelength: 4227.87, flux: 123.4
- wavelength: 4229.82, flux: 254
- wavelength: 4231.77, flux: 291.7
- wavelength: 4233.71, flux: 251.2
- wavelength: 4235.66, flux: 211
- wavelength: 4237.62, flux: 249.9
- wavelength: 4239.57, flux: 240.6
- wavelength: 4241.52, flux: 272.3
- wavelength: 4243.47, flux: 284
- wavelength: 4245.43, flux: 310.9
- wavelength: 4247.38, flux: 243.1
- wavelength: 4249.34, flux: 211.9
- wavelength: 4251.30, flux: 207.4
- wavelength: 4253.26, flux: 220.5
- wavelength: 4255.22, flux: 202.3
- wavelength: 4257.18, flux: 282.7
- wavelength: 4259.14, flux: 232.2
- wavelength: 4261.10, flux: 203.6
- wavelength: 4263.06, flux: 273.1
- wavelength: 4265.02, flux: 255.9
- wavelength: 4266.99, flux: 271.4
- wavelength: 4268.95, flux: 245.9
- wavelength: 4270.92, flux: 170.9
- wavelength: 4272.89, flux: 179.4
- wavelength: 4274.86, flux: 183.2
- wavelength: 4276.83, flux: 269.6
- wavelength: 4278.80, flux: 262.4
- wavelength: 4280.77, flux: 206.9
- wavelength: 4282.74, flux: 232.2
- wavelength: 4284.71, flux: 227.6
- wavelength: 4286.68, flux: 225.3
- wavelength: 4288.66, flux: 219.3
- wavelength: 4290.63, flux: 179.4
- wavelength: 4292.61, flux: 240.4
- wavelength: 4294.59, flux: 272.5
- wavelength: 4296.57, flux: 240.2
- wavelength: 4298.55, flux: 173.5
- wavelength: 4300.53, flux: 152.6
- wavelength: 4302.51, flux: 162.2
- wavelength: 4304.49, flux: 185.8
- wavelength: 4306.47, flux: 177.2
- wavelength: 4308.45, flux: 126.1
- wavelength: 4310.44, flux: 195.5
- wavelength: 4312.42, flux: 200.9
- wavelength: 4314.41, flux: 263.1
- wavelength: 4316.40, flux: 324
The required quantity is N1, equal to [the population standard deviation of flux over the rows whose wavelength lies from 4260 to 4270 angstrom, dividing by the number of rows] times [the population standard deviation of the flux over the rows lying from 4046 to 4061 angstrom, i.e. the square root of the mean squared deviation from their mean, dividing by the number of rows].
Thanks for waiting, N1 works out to 1034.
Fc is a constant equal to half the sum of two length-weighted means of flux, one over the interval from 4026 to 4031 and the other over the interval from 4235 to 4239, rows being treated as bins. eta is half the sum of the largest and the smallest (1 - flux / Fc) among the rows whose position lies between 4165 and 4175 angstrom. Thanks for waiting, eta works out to -0.04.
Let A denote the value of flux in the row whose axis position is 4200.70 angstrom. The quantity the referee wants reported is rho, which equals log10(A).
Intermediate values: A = 232.7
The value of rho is 2.37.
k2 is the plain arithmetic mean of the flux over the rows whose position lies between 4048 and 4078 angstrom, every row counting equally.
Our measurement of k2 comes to 238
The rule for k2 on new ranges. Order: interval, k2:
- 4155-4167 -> 286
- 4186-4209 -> 256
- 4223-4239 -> 215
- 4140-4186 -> 261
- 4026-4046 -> 250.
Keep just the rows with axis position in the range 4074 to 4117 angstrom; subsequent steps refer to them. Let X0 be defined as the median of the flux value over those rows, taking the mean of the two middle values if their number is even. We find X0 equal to 269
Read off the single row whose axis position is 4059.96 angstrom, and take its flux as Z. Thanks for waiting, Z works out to 240.4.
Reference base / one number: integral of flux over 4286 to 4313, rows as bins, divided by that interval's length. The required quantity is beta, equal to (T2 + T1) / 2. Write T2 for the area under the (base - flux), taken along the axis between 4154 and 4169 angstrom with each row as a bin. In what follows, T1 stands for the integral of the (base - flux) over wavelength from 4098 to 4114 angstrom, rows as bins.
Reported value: -1090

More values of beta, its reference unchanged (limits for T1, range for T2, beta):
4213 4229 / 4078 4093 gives -858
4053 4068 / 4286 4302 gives -340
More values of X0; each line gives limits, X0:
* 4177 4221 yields 270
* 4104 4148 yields 269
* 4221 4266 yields 243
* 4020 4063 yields 261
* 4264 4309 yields 219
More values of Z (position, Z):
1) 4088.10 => 282.9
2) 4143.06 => 154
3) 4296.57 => 240.2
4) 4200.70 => 232.7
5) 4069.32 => 268.6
